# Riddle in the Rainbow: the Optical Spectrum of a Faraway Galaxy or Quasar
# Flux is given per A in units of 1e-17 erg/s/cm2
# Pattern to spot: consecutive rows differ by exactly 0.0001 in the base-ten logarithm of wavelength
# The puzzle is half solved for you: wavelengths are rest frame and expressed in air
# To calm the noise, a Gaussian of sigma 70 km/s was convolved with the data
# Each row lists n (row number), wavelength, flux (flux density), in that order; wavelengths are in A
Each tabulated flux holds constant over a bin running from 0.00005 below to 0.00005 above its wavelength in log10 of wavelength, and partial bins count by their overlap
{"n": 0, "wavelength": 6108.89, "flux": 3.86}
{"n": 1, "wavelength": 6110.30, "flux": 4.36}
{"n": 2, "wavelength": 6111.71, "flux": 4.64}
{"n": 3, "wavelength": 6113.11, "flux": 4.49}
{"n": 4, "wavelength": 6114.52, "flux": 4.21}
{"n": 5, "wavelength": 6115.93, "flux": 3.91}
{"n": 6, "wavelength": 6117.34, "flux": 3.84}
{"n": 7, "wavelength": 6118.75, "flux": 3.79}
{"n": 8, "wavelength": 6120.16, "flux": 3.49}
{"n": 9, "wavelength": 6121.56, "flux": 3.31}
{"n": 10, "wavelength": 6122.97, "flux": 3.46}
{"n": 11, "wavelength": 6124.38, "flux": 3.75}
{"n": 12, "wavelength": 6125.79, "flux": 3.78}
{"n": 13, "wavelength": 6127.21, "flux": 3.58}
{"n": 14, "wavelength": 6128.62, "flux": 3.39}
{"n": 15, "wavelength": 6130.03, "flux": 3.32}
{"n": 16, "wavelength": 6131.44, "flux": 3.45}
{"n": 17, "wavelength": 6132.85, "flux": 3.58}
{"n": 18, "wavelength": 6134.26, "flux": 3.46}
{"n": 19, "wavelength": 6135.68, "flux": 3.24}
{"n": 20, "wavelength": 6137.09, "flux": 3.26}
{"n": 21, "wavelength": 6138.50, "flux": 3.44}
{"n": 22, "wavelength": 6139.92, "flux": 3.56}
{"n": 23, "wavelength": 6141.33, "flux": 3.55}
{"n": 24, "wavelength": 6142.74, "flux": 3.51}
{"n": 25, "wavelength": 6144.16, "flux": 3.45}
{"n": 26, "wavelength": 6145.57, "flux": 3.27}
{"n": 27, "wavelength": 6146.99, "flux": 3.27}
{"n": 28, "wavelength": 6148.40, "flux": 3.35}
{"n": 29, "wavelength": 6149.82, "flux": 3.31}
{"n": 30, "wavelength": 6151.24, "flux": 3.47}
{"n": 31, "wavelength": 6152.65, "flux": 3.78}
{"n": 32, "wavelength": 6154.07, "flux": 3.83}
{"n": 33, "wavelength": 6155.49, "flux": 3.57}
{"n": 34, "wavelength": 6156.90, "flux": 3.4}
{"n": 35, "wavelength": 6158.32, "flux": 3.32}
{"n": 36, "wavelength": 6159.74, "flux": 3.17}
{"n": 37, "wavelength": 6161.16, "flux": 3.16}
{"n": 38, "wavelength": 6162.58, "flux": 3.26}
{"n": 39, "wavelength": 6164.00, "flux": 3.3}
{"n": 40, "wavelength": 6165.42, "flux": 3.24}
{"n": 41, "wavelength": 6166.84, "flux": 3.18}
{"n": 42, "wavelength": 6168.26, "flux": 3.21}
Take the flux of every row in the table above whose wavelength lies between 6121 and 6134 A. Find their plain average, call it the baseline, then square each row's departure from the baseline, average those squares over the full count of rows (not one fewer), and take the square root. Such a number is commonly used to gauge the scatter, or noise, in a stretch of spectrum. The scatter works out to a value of 0.16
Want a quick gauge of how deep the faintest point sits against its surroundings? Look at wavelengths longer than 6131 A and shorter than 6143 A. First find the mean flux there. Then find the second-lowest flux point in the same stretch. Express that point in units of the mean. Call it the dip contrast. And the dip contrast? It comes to 0.945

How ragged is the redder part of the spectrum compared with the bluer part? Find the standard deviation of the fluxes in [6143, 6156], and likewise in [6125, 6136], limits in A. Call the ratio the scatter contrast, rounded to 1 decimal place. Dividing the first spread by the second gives 1.2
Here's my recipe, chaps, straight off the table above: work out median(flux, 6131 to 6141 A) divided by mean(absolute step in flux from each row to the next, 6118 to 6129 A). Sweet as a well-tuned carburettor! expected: 18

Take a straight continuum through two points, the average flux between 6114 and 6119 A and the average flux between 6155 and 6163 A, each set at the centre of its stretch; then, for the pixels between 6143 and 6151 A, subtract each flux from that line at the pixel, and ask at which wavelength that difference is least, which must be 6144.16 A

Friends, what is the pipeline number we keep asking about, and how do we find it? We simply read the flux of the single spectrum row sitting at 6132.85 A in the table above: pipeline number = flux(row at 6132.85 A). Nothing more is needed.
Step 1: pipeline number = 3.58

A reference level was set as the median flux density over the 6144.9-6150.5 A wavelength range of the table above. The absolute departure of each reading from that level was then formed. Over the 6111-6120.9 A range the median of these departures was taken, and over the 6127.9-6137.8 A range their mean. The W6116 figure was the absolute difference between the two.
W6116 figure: 0.50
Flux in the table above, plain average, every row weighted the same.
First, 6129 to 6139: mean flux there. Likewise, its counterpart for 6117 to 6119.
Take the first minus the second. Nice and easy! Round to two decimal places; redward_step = -0.42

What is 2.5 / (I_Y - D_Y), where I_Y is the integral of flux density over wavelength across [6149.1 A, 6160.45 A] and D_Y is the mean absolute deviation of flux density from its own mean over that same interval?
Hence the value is 0.0636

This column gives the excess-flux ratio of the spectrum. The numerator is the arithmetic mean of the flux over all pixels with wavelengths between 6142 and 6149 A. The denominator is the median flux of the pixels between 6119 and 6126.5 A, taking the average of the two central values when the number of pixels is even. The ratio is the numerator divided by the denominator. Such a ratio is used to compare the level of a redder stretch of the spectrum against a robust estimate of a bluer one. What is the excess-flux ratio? 0.97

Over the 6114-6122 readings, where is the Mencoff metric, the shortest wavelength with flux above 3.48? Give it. 6114.52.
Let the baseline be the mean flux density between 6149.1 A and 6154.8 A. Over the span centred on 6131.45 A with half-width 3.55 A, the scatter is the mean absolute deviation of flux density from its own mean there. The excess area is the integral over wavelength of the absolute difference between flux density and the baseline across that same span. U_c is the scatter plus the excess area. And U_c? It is 1.2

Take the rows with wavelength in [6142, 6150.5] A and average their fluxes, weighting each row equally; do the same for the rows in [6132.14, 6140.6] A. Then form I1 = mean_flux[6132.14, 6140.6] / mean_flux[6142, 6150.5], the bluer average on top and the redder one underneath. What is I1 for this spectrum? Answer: 1.02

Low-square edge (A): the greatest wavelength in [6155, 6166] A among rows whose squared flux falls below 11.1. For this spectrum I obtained 6165.42 A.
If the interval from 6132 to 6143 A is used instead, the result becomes 6137.09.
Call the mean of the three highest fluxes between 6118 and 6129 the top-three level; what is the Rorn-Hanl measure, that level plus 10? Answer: 13.77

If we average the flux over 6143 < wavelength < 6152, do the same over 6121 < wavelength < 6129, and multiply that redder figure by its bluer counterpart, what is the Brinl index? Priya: 11.9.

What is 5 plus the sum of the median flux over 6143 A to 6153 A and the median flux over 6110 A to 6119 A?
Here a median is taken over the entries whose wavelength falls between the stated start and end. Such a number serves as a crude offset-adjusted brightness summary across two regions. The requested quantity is 12.6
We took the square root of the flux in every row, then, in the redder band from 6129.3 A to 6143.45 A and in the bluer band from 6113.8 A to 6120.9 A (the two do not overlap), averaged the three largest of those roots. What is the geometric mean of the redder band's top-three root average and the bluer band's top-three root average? 1.94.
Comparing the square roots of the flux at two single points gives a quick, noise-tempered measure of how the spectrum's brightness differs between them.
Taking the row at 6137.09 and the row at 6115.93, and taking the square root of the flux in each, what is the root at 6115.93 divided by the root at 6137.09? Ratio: 1.10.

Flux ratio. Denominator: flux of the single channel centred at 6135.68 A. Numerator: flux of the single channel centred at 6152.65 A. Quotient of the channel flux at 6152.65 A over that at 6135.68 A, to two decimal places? 1.17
